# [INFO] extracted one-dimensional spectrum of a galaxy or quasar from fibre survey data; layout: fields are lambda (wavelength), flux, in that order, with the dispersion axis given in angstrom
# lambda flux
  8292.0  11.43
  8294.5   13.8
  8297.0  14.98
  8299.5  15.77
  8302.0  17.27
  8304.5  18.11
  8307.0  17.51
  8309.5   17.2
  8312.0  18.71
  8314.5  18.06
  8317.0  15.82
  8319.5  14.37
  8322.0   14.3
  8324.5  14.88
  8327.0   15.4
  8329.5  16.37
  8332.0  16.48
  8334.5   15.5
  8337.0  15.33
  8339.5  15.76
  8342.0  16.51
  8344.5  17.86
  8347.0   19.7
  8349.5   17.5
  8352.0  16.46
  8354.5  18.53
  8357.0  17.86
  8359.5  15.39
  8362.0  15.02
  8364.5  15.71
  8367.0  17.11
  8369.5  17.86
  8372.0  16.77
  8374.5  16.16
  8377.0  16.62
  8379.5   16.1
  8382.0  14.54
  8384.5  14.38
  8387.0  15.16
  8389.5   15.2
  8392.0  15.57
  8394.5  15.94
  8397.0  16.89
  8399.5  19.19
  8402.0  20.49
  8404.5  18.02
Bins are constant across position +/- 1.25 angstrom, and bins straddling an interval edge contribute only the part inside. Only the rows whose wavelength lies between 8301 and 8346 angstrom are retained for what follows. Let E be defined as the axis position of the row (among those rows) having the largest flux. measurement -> 8312.0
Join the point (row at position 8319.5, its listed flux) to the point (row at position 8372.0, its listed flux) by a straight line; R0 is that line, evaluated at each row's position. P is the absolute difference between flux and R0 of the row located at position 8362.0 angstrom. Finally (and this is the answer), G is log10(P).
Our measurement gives 0.1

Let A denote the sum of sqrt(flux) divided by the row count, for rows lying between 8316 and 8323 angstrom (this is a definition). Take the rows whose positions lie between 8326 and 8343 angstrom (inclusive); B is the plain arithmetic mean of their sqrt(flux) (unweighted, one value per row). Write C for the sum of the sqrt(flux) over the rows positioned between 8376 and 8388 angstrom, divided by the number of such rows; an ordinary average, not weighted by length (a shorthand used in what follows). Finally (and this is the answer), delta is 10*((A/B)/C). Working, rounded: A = 3.85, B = 3.99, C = 3.92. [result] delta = 2.46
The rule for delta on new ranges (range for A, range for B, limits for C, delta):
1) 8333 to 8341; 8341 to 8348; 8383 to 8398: 2.36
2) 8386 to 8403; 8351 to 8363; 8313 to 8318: 2.45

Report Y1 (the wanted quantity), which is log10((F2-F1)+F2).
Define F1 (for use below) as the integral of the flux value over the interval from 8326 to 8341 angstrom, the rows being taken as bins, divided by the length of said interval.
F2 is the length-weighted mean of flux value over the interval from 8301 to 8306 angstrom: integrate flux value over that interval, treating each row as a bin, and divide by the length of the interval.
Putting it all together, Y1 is 1.29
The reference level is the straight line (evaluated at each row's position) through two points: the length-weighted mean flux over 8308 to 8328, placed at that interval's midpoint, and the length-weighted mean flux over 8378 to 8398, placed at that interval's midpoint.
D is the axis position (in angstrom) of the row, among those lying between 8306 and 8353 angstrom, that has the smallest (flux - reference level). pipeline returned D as 8322.0 angstrom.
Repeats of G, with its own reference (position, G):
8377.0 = -0.4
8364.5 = -0.1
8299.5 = 0.4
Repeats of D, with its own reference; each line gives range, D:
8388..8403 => 8389.5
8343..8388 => 8384.5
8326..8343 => 8327.0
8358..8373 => 8362.0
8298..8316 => 8299.5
